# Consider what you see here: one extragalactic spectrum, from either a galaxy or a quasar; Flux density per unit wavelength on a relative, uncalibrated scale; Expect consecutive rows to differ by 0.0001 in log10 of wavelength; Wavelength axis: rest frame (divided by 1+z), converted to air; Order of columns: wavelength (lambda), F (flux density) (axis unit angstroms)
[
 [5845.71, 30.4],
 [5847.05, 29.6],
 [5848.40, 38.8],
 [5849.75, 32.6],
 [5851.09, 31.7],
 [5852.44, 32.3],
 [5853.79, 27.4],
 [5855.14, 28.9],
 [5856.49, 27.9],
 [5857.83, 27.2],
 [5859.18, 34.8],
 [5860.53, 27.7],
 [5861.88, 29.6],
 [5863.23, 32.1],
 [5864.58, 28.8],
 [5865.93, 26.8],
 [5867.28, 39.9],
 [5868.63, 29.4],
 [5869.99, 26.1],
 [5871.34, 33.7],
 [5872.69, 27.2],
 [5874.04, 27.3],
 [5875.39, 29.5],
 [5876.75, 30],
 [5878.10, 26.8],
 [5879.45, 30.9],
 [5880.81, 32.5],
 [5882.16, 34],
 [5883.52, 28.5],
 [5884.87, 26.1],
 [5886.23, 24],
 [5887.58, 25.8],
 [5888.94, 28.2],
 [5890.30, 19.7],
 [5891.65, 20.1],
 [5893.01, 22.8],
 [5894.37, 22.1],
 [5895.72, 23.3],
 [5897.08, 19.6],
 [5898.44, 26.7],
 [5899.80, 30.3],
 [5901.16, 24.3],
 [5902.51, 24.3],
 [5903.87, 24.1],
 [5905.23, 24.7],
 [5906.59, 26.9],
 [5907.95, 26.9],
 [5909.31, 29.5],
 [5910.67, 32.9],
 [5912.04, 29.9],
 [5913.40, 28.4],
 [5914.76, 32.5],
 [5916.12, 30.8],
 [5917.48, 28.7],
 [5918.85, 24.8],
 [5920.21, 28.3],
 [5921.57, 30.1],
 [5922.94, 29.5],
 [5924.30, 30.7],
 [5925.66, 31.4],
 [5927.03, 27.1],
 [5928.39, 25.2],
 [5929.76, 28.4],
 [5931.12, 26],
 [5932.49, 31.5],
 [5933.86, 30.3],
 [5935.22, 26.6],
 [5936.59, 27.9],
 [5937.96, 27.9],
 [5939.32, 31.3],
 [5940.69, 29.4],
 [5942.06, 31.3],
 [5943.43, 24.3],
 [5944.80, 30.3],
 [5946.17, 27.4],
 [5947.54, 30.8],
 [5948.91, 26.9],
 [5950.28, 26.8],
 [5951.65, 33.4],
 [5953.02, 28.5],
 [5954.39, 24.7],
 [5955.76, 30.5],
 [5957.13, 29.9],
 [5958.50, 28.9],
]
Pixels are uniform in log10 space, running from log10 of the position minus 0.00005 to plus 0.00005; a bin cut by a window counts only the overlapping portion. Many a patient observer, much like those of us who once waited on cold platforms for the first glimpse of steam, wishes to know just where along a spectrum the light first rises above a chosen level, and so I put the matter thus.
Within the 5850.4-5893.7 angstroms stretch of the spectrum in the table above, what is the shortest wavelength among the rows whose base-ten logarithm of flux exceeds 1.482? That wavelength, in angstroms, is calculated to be 5851.09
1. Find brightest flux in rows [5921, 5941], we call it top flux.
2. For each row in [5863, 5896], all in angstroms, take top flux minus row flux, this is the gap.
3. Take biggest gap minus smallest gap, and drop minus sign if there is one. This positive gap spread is 20.2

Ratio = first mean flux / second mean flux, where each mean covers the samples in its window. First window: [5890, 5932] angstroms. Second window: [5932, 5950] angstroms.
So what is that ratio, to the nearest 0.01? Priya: 0.93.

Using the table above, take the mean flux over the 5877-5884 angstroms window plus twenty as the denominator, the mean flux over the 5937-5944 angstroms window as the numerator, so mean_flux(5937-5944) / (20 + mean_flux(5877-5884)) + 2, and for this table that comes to 2.57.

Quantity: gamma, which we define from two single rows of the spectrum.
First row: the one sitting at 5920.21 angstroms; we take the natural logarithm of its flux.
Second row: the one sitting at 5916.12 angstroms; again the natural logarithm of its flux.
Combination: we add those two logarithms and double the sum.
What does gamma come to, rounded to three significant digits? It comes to 13.5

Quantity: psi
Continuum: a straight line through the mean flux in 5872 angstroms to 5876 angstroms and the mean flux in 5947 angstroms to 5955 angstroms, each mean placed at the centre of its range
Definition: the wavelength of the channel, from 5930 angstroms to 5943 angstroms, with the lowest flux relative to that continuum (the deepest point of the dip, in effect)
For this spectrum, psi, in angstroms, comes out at 5931.12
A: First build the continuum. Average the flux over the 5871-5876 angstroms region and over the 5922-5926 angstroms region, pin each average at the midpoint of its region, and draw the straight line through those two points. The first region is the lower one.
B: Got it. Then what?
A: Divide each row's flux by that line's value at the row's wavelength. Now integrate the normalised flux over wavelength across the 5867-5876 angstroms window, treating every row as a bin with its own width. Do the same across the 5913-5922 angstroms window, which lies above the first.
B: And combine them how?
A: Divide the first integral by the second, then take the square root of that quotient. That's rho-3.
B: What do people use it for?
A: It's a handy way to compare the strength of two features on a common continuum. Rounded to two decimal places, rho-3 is 1.04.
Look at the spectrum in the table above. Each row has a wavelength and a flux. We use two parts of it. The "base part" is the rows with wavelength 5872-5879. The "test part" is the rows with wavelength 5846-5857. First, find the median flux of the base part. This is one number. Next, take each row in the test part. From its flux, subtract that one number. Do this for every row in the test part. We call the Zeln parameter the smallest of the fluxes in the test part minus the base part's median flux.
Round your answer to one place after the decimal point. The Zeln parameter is 0.1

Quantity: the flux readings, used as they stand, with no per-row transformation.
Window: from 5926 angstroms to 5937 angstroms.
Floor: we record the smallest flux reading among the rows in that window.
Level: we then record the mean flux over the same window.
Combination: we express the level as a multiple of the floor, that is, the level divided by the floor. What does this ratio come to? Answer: 1.11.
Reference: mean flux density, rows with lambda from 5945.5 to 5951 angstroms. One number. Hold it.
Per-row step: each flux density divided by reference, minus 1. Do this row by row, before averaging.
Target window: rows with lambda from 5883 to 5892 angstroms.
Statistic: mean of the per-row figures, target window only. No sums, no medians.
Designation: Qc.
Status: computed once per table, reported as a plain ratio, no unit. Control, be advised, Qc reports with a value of -0.12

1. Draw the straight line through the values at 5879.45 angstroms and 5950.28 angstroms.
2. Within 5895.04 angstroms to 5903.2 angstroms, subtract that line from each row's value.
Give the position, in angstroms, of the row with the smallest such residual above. 5897.08 angstroms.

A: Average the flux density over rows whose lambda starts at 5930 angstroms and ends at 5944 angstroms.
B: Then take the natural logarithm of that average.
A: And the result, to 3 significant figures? 3.36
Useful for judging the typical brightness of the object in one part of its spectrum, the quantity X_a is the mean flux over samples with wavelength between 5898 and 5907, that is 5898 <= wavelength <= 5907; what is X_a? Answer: 25.9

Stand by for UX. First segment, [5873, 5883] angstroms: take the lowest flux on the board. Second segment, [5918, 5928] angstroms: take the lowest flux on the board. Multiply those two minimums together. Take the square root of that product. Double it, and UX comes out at 52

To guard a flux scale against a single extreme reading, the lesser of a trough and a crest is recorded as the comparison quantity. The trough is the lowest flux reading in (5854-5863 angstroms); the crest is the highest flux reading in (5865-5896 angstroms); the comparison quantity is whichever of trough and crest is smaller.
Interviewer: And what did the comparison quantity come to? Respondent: 27.2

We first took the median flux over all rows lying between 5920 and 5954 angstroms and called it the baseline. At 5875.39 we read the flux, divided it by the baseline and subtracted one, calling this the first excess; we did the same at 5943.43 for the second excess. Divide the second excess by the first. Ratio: -4.2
